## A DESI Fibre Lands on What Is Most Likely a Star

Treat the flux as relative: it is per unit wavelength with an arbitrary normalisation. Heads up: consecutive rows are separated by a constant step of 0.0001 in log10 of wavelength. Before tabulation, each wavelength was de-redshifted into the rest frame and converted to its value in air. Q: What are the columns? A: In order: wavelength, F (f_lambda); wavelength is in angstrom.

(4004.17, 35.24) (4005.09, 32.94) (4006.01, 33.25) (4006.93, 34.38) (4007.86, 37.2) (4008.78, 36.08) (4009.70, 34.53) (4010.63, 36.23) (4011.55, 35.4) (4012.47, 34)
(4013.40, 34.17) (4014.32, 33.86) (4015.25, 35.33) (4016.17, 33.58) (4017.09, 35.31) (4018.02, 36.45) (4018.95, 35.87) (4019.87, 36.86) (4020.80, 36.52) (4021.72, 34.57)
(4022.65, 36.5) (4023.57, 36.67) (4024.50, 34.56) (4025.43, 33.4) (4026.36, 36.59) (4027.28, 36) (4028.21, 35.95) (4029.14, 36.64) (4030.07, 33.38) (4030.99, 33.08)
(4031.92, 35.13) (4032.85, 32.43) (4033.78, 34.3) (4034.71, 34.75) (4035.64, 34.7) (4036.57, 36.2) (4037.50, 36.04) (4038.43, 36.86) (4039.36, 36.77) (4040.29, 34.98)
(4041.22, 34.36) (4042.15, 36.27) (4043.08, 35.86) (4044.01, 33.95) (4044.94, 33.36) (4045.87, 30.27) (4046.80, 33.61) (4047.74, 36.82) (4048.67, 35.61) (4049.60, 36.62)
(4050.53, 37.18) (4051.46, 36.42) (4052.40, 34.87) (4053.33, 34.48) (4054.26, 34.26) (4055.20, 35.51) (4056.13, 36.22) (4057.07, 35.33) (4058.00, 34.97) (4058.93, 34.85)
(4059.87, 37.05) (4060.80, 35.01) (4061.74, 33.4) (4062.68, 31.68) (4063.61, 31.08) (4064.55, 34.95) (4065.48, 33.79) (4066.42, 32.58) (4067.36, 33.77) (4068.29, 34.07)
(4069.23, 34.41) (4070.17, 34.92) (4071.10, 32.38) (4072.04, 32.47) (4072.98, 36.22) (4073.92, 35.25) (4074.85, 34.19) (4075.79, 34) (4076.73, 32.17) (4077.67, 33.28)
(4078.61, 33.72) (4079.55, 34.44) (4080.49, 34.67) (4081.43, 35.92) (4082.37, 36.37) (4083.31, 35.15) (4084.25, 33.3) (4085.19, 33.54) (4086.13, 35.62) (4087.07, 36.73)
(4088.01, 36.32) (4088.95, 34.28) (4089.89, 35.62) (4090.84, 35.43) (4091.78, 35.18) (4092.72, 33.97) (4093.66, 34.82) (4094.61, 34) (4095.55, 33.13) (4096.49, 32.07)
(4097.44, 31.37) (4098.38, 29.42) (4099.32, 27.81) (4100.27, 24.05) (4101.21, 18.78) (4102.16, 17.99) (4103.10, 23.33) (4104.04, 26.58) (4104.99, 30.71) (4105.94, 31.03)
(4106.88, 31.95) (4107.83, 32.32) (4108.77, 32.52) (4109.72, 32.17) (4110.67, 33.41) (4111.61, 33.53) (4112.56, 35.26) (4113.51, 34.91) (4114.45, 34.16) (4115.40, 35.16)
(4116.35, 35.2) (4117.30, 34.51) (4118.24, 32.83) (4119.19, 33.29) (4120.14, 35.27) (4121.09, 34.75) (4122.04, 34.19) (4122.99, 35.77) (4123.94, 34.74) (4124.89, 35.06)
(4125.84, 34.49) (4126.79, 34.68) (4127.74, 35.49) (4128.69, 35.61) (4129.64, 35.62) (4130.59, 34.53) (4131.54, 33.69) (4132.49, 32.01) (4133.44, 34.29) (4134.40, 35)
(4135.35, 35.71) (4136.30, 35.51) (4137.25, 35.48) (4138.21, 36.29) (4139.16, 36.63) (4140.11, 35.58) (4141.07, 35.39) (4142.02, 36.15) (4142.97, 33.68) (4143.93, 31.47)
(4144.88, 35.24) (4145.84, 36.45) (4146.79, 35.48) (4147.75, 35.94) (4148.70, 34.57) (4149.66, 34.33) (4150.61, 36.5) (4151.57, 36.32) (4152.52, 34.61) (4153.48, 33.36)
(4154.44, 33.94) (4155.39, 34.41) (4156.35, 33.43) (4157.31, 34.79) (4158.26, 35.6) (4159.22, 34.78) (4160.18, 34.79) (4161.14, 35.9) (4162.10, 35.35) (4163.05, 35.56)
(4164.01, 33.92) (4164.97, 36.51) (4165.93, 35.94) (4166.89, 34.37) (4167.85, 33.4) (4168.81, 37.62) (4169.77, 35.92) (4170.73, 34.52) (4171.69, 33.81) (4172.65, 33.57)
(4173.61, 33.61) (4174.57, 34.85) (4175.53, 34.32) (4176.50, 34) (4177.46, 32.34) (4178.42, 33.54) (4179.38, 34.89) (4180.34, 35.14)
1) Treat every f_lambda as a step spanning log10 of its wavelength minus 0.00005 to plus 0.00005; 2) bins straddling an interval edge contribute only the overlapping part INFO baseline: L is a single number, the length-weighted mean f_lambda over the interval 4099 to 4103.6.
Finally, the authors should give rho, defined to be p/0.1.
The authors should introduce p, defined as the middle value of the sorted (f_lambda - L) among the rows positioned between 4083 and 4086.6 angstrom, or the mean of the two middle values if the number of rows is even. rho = 121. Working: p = 12.1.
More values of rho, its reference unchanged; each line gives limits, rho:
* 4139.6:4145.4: 131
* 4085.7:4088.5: 141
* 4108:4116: 116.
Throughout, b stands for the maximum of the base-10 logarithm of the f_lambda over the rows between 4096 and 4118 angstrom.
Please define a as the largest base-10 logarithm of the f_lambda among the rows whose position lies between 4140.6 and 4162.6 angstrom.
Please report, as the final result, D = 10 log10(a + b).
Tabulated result 4.927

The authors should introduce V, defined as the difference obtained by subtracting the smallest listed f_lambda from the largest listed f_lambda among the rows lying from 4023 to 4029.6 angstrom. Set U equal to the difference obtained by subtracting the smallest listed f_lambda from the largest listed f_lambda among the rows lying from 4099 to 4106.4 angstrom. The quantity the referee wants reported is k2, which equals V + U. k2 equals 16.3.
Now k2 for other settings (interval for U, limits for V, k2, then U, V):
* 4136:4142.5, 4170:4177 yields 2.5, 1.2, 1.3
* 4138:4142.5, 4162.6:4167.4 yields 3.8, 1.2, 2.6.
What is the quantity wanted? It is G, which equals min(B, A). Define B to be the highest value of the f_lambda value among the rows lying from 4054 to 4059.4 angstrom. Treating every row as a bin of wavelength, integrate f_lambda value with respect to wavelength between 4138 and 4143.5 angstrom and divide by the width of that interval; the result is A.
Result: 35.6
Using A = 35.6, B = 36.22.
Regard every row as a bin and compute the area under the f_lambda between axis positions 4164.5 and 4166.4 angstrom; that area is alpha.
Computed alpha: 69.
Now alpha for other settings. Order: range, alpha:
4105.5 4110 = 144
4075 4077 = 67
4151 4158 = 241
